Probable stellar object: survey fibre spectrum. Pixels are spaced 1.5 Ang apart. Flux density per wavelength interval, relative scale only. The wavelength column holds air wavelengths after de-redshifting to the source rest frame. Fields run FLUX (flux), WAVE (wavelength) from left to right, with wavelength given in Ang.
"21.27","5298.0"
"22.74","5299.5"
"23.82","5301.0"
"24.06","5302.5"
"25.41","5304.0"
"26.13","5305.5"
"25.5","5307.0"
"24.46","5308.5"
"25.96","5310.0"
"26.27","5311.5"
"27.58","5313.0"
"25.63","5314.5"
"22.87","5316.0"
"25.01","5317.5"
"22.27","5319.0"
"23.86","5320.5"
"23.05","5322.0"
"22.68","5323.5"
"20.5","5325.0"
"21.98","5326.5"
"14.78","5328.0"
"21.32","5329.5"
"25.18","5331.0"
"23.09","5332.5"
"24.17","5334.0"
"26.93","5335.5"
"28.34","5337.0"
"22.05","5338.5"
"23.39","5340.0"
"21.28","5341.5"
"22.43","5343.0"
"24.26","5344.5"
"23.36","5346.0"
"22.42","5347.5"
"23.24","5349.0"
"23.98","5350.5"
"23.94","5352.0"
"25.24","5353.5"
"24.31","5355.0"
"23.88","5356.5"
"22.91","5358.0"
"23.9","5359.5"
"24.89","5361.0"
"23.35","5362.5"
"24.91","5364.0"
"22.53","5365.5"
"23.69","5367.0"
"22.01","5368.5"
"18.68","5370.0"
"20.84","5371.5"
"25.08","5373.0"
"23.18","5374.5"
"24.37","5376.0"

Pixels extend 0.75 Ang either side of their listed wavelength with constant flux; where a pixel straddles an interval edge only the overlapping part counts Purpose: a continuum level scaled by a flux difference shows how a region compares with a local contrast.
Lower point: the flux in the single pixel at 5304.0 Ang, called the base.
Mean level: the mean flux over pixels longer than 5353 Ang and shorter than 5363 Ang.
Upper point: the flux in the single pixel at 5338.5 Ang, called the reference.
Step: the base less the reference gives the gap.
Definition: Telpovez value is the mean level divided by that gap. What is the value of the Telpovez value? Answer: 7.2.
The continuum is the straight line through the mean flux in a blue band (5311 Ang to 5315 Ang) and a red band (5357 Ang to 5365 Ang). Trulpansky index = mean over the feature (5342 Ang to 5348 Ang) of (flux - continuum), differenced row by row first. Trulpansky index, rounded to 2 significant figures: -1.7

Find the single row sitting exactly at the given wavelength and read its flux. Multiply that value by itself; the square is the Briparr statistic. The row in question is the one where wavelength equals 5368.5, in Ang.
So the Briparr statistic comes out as 484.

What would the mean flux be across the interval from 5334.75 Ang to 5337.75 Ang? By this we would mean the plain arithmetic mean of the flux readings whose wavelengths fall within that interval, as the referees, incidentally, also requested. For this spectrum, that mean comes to 27.6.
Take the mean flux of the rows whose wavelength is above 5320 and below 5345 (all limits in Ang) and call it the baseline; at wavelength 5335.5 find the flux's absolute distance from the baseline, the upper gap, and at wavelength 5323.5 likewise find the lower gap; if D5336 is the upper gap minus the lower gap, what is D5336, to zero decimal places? 4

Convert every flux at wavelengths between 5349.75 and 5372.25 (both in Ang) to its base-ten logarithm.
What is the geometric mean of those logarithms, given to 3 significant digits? 1.37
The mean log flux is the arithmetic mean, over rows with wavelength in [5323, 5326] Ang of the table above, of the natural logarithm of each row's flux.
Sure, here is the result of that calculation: 3.07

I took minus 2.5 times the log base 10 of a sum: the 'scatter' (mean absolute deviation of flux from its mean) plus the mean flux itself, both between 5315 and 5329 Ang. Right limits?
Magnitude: -3.44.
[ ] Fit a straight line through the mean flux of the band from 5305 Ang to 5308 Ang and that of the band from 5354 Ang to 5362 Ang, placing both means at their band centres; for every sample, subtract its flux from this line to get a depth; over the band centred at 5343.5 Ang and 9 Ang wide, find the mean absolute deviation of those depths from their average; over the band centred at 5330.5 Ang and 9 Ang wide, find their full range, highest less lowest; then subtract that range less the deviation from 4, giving -5.7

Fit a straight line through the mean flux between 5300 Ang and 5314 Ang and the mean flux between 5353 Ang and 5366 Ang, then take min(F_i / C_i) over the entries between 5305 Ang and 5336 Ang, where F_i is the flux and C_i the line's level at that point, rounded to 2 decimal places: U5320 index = 0.59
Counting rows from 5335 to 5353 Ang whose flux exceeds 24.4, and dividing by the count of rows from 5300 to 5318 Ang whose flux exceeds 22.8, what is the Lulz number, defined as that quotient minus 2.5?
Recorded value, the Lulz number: -2.33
